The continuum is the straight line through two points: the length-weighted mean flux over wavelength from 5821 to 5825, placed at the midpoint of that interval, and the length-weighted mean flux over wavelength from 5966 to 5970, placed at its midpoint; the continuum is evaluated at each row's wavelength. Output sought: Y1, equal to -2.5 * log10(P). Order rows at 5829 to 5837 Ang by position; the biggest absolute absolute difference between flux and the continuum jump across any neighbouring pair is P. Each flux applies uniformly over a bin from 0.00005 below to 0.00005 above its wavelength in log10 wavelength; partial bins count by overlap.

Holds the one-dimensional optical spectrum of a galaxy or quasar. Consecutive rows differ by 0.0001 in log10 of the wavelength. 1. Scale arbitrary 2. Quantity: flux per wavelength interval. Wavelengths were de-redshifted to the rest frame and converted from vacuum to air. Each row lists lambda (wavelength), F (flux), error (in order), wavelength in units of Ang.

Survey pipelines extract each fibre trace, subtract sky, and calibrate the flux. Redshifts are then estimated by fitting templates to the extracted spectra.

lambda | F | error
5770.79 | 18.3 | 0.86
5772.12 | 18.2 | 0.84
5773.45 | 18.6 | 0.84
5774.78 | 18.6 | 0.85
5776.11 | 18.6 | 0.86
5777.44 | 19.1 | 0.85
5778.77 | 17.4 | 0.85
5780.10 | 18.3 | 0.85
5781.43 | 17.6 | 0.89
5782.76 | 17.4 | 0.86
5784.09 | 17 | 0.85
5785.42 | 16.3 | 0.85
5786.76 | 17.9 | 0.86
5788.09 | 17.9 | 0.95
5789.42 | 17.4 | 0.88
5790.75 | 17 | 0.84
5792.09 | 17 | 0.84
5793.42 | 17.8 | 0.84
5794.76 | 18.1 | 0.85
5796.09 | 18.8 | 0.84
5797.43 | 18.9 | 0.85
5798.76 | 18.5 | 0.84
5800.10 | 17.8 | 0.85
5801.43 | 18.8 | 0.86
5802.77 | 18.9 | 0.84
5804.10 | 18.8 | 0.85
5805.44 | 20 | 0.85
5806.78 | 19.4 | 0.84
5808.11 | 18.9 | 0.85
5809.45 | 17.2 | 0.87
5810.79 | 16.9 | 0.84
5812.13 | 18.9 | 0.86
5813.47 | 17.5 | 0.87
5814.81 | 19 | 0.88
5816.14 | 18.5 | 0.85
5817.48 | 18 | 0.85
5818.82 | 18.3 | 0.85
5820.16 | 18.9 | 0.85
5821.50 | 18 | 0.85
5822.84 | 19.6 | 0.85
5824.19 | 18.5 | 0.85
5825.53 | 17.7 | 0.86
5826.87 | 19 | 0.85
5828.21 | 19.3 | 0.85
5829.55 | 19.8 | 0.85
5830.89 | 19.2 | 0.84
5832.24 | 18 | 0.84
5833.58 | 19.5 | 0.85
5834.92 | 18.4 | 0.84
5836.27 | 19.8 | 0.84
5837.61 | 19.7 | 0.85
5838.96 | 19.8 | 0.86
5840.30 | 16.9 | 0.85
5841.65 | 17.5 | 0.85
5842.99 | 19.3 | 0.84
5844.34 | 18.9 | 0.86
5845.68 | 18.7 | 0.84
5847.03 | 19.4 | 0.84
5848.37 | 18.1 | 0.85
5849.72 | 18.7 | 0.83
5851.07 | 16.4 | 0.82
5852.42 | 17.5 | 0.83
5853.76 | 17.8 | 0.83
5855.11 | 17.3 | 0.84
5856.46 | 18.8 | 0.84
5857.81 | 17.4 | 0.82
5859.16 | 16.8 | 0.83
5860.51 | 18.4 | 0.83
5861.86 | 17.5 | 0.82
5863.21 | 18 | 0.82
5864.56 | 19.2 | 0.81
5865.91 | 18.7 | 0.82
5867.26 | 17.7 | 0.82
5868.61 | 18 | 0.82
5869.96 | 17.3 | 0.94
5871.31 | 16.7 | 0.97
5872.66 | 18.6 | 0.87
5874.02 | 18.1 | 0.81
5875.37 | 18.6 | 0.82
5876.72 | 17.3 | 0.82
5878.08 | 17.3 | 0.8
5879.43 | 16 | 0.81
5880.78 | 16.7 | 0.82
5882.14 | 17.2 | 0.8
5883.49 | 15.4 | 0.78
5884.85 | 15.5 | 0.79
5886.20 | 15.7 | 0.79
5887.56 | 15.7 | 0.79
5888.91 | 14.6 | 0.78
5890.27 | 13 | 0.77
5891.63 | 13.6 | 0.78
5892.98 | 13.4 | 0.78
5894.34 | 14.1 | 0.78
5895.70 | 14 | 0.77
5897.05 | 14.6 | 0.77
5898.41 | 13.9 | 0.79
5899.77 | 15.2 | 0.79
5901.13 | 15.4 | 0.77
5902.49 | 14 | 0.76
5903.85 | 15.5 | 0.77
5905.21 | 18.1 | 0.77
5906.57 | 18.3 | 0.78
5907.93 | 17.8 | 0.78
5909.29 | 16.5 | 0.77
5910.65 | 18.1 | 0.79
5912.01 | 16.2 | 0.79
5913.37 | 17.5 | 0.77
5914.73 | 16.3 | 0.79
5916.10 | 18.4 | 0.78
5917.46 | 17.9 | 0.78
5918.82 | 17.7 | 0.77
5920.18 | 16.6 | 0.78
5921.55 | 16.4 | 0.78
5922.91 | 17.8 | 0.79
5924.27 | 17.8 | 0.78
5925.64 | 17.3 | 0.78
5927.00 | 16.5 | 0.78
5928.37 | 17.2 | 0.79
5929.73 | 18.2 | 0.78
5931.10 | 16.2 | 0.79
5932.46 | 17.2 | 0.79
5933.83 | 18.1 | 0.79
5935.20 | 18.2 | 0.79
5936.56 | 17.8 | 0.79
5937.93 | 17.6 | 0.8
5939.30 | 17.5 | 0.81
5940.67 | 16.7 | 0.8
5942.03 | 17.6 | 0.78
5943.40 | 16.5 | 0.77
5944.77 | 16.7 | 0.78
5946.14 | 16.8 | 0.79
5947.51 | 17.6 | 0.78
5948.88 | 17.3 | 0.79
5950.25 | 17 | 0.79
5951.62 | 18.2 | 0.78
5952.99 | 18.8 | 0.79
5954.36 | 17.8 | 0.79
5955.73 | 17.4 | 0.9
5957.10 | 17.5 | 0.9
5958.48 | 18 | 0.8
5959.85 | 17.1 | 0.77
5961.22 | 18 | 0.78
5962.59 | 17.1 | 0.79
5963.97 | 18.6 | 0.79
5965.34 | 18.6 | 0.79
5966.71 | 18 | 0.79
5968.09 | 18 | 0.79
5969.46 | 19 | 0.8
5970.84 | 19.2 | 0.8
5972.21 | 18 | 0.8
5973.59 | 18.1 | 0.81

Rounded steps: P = 0.94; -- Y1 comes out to 0.070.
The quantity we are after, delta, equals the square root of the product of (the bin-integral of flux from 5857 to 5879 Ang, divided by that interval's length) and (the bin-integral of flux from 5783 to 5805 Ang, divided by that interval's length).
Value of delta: 17.9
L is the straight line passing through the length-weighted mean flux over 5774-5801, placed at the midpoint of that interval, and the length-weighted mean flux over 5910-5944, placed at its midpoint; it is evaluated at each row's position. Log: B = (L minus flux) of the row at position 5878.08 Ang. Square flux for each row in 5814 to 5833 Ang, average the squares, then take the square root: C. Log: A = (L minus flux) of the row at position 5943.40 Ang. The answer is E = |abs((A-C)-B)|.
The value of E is 18.2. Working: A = 0.8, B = 0.2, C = 18.7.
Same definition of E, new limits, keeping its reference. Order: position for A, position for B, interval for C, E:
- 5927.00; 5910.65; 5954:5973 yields 16.5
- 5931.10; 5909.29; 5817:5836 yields 18.5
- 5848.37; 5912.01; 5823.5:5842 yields 20.5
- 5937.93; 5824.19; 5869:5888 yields 16.4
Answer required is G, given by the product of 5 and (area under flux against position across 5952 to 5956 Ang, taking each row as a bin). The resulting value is 362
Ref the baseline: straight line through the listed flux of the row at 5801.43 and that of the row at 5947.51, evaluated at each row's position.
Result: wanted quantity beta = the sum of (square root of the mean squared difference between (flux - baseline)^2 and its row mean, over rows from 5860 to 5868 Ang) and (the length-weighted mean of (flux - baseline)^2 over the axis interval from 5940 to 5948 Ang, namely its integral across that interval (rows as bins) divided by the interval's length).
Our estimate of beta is 0.9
